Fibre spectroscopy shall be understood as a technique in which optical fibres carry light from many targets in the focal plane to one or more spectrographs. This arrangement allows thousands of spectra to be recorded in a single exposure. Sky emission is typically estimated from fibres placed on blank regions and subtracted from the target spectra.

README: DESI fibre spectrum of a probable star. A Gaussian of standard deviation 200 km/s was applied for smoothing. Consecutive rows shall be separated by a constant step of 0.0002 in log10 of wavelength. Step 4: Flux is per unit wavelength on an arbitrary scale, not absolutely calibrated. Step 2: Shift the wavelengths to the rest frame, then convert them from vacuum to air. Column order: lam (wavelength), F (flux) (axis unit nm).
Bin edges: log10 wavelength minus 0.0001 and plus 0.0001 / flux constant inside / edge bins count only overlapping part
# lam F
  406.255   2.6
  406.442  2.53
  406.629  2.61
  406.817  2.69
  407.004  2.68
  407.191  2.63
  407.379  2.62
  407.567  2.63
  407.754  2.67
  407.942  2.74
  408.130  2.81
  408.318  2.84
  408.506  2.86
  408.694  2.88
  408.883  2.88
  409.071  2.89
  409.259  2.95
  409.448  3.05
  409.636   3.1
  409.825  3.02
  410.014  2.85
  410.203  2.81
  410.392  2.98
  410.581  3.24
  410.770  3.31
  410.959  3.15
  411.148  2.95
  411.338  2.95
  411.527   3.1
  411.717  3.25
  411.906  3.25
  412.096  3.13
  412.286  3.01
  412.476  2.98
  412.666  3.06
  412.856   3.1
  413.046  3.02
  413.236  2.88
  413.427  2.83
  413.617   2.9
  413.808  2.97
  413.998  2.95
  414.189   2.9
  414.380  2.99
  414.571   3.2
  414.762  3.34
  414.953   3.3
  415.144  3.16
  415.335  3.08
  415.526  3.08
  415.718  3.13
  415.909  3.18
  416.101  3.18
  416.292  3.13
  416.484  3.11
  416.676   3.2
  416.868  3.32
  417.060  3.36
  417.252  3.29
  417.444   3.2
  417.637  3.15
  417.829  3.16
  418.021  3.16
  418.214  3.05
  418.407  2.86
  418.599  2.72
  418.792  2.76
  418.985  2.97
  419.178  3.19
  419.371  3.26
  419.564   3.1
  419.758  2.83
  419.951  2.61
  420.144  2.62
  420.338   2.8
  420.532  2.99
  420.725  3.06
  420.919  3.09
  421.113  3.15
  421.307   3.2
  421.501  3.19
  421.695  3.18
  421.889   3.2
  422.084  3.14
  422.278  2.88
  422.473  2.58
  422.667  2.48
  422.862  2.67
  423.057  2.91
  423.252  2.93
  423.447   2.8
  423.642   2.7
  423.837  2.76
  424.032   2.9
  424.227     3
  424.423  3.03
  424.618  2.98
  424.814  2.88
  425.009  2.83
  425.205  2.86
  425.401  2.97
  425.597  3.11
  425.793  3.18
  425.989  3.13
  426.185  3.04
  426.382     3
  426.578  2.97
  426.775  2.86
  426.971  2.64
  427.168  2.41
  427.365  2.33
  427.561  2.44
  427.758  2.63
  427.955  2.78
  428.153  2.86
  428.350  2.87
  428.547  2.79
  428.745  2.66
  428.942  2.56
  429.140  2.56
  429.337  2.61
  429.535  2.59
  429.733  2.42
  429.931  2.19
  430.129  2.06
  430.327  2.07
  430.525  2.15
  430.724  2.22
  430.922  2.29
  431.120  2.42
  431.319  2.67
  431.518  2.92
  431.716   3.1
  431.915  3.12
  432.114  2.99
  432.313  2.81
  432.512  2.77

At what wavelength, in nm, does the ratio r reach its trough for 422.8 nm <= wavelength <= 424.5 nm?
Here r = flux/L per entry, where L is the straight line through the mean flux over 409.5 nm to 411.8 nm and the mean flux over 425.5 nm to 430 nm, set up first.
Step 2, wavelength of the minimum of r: 422.862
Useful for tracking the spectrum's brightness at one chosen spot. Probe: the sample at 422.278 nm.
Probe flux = 2.88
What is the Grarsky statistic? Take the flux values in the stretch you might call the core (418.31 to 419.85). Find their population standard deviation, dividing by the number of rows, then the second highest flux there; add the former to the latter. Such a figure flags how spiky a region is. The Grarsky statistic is 3.38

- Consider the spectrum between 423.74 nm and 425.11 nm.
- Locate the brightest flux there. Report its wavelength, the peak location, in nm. 424.423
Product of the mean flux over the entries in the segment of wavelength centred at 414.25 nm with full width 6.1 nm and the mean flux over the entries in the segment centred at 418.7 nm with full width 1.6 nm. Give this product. 9.3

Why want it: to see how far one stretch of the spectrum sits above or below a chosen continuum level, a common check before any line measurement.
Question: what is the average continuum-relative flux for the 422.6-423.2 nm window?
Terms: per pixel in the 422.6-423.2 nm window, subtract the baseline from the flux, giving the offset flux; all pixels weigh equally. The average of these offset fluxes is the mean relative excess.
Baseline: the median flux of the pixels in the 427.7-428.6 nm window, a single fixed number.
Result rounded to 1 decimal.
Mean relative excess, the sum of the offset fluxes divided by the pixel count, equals -0.1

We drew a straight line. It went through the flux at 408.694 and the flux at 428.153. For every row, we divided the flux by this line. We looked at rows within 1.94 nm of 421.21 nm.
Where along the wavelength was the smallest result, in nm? 422.667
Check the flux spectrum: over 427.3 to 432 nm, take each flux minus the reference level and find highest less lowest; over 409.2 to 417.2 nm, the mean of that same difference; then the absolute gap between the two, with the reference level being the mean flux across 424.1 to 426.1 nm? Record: 1.0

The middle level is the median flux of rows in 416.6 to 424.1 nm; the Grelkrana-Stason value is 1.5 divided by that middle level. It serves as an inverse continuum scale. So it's 0.492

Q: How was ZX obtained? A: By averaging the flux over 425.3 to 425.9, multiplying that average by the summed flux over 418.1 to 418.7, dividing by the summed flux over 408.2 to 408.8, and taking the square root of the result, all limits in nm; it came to 1.762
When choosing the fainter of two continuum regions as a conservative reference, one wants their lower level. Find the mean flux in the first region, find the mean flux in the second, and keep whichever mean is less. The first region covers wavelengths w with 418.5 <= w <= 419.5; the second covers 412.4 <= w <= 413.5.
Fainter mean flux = 2.98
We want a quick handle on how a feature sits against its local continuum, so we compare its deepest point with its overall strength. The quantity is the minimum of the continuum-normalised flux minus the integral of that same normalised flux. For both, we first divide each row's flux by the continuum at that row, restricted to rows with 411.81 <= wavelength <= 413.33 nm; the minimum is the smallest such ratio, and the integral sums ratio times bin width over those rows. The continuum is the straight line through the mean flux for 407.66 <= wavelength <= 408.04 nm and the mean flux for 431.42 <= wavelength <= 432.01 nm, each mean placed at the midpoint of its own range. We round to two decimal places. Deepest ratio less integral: -0.64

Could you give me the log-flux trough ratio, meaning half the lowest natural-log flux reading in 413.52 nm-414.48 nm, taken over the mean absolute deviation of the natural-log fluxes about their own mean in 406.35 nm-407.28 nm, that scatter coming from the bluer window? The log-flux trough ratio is 30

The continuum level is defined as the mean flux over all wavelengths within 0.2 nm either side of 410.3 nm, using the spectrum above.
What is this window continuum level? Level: 2.90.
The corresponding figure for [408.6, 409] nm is 2.88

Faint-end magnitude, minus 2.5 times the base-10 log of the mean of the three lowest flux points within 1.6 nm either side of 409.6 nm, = -1.13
